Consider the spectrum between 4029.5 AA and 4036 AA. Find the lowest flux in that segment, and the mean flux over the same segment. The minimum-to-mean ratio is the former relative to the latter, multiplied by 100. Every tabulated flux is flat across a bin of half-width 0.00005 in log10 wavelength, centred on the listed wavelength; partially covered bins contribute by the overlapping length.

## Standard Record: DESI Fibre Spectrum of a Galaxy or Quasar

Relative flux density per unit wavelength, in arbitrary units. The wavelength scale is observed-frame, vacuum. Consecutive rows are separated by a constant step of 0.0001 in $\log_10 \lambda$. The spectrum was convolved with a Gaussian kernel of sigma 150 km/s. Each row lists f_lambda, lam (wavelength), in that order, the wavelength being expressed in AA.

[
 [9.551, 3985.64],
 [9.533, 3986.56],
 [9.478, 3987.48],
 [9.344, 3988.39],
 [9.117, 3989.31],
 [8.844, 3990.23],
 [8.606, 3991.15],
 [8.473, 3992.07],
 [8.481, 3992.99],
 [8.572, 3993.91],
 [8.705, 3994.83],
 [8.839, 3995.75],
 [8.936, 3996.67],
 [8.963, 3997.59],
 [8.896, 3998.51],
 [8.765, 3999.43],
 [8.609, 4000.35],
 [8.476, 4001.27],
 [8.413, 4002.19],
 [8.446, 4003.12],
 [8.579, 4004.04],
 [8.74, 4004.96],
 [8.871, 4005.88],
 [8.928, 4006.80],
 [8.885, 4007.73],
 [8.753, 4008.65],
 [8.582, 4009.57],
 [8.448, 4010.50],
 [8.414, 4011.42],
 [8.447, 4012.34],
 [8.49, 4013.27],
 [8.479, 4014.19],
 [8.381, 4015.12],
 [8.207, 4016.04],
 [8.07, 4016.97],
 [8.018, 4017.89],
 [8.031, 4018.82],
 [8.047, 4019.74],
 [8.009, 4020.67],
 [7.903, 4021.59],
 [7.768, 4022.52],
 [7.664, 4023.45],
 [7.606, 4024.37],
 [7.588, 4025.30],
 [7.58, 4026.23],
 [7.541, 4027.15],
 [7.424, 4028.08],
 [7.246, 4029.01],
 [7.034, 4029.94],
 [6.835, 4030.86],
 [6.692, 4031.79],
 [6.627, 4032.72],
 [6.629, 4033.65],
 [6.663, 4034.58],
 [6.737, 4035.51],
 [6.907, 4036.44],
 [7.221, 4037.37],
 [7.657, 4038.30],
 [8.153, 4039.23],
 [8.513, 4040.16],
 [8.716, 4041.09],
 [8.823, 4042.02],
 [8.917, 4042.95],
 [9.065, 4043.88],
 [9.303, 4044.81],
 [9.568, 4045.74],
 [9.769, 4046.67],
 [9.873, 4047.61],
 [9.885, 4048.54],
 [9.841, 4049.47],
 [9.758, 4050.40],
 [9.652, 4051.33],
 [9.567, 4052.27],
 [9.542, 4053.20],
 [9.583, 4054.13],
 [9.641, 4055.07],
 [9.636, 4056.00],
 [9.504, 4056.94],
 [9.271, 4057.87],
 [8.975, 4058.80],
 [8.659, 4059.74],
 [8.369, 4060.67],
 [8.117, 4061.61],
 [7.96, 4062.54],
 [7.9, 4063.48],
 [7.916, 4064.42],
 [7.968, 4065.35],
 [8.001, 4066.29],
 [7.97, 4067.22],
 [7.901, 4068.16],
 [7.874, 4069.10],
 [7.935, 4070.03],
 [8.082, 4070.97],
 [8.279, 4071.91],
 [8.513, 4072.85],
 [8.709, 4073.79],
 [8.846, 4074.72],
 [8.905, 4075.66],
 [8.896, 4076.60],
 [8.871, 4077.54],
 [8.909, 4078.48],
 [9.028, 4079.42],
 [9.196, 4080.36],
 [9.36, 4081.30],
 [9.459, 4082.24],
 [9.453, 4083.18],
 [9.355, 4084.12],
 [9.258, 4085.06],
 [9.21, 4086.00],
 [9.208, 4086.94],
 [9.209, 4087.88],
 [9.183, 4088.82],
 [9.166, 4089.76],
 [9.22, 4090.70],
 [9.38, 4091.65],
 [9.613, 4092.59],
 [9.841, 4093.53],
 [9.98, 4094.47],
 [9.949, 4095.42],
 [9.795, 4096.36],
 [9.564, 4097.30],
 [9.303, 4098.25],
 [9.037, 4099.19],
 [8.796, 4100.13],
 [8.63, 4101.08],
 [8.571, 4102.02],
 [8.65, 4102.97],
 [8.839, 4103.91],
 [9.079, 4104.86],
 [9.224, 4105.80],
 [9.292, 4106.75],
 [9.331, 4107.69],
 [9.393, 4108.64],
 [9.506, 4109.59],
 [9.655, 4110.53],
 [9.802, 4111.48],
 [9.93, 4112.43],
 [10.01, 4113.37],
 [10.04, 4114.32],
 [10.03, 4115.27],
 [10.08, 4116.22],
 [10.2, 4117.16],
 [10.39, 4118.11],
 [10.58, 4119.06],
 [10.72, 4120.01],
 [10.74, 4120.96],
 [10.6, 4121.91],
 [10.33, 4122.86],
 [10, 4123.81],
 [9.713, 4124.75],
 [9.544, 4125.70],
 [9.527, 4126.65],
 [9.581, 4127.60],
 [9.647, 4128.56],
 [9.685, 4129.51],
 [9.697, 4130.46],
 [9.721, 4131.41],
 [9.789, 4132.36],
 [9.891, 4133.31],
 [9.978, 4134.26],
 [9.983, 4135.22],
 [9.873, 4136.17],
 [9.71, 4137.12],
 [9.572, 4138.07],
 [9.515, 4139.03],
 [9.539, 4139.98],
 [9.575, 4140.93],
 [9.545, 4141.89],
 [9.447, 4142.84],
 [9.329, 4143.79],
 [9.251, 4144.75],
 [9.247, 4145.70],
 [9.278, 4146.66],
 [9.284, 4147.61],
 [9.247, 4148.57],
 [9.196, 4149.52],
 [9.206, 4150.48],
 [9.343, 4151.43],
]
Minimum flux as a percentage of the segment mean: 98.2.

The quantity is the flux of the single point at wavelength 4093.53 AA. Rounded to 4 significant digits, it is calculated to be 9.841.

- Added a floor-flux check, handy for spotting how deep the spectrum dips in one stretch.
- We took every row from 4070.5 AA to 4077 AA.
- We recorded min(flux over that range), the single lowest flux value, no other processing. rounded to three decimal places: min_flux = 8.082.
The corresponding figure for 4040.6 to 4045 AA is 8.716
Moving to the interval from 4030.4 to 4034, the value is 6.627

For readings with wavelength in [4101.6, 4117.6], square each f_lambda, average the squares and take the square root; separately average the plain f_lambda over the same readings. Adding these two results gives 19.0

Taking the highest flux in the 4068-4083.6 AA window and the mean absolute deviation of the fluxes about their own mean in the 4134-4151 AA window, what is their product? 2.0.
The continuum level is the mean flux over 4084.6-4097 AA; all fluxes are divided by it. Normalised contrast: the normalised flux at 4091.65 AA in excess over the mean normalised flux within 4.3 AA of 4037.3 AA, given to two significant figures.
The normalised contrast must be 0.20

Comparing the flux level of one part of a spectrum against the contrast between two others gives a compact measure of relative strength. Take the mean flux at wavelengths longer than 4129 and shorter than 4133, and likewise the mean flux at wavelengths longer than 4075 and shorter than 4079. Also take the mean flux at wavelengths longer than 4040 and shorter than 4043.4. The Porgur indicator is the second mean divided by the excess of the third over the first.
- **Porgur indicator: -9.1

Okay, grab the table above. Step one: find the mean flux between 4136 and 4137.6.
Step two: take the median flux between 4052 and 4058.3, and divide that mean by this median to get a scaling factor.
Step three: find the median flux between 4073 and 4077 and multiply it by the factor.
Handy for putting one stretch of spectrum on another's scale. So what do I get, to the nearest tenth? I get 9.1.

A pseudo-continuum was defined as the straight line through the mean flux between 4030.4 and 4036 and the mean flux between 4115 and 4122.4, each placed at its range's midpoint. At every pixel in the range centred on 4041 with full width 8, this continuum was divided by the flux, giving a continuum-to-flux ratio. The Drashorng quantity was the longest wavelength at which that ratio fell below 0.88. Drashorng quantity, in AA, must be 4044.81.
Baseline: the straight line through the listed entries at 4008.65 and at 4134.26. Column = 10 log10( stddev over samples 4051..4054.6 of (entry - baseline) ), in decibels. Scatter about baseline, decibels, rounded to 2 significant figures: -13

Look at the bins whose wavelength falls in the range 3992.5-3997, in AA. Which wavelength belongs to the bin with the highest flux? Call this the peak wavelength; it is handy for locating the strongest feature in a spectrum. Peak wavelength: 3996.67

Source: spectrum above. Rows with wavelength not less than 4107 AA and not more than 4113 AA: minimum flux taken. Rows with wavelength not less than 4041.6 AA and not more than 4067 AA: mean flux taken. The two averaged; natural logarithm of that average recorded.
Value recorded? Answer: 2.22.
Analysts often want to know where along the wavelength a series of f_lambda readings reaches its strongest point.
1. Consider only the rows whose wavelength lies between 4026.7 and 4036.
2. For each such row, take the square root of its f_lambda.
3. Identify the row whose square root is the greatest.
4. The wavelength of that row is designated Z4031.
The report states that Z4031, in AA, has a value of 4027.15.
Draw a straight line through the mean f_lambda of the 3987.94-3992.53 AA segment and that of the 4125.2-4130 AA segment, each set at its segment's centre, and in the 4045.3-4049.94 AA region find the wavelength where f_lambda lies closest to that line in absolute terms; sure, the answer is 4045.74 AA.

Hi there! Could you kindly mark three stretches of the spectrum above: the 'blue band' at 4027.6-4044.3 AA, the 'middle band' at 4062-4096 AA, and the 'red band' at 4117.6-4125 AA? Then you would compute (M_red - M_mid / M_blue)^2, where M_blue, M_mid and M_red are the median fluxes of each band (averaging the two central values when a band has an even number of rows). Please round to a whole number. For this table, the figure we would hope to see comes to 85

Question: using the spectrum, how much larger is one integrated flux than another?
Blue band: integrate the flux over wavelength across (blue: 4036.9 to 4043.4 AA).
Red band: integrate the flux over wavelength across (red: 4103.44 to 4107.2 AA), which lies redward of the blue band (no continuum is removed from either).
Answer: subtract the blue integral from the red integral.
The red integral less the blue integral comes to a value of -20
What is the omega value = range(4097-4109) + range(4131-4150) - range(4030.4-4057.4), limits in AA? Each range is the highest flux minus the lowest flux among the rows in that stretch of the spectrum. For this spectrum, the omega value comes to -1.5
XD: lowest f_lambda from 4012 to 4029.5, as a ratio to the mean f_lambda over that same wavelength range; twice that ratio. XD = 1.83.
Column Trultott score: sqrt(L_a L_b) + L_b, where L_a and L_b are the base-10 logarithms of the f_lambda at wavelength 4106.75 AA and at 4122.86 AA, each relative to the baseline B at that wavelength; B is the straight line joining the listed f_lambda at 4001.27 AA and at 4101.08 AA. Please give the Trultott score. 0.126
